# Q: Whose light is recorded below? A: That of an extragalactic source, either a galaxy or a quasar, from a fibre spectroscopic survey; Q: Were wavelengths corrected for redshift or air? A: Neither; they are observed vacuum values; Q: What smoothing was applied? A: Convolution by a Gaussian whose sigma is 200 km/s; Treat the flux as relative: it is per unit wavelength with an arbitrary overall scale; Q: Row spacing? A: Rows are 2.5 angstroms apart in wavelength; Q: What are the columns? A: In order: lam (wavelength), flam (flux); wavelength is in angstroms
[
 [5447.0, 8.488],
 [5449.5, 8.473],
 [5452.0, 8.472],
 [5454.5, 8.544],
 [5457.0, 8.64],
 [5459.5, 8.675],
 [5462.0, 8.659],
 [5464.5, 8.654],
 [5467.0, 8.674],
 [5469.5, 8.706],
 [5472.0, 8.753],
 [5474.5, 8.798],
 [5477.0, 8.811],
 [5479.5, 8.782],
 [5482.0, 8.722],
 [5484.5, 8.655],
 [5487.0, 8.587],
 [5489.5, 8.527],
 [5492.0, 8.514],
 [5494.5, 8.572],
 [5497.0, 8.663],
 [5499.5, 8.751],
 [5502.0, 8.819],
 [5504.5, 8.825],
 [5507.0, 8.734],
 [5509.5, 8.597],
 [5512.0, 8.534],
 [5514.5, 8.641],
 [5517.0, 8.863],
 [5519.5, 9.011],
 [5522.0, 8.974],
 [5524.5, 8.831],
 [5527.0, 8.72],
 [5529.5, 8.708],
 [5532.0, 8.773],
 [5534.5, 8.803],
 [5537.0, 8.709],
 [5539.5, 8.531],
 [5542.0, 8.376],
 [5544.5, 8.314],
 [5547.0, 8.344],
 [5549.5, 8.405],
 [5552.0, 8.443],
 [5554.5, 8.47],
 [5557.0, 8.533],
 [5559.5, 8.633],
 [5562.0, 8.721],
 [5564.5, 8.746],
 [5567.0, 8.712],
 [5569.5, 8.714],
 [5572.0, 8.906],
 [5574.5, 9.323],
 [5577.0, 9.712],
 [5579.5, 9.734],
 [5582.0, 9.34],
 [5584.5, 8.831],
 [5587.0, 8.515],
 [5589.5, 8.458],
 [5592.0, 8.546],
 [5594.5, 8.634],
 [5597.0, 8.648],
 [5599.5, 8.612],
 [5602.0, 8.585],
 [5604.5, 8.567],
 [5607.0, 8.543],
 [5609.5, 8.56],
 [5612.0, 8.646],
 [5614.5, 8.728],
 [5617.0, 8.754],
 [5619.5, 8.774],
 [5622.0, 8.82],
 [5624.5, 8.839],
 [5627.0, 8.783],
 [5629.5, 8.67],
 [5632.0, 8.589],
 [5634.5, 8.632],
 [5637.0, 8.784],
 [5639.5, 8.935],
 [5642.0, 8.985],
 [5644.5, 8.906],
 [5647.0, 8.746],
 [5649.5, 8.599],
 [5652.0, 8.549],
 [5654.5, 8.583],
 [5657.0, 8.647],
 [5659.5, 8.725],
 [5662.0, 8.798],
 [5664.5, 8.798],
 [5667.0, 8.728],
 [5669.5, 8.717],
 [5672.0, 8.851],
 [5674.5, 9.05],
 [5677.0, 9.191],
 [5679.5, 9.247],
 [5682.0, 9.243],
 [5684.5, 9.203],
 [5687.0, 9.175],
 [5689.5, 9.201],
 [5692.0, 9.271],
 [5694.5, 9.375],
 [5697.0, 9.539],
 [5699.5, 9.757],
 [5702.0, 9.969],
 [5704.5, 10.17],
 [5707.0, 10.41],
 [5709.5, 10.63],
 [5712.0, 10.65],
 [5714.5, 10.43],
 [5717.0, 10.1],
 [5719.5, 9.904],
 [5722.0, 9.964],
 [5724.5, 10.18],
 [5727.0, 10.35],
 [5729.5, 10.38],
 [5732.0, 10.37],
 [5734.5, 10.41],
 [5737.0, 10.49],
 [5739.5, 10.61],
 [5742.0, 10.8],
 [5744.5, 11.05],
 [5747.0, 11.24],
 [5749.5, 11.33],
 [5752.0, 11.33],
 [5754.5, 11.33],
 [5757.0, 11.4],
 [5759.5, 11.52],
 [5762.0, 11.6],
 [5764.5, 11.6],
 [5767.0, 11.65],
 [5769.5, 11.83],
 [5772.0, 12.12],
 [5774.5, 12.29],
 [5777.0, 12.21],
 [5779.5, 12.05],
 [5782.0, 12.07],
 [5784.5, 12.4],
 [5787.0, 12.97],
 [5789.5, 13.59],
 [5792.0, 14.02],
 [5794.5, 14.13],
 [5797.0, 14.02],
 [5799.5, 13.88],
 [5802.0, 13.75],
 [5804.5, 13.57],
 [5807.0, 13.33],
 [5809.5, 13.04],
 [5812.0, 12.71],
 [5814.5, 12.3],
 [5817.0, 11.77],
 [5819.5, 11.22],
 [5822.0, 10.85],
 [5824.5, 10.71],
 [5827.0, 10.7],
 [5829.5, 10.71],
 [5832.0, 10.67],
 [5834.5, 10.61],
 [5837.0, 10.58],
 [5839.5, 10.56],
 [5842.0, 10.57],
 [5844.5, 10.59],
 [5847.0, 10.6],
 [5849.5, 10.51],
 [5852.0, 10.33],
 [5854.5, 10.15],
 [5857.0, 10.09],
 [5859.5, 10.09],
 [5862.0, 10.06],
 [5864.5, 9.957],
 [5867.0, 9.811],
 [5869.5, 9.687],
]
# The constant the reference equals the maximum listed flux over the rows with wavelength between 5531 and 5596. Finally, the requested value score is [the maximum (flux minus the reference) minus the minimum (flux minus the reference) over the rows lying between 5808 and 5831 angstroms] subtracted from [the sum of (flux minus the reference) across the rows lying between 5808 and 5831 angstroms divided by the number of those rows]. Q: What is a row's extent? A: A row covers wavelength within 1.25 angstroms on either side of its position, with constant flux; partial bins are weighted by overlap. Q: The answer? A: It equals -0.5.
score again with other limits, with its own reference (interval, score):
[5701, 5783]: -1.1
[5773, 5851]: -1.3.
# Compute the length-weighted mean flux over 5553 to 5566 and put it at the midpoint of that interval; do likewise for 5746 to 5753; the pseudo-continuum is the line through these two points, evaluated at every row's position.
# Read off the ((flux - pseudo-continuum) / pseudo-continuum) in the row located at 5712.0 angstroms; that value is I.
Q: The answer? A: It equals -0.01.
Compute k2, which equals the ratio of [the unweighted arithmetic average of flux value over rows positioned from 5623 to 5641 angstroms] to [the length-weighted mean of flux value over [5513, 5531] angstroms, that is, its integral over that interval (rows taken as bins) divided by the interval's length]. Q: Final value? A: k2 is 1.0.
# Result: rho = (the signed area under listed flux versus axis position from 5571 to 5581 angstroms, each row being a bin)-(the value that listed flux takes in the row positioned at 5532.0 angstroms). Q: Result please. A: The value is 86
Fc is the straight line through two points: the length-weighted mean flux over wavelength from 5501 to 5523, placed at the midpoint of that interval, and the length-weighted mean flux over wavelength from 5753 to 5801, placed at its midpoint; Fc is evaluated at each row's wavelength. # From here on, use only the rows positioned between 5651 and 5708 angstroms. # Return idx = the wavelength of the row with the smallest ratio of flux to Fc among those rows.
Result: 5669.5 angstroms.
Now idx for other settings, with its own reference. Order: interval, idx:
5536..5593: 5589.5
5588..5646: 5632.0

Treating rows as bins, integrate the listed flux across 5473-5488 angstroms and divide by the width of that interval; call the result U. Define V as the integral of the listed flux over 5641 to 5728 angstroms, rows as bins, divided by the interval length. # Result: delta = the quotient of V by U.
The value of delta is 1.08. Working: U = 8.7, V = 9.4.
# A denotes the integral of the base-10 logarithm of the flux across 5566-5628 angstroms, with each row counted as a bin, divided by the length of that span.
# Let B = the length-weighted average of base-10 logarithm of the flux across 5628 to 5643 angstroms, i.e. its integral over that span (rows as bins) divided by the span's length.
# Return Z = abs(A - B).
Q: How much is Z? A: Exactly 0.00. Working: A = 0.94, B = 0.94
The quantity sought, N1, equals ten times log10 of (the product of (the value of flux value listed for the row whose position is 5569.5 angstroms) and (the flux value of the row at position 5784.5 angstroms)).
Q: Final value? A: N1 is 20.34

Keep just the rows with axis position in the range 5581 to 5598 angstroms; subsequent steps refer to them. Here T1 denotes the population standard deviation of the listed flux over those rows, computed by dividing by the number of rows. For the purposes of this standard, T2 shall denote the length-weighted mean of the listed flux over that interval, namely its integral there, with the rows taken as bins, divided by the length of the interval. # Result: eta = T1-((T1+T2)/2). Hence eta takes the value -4.2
